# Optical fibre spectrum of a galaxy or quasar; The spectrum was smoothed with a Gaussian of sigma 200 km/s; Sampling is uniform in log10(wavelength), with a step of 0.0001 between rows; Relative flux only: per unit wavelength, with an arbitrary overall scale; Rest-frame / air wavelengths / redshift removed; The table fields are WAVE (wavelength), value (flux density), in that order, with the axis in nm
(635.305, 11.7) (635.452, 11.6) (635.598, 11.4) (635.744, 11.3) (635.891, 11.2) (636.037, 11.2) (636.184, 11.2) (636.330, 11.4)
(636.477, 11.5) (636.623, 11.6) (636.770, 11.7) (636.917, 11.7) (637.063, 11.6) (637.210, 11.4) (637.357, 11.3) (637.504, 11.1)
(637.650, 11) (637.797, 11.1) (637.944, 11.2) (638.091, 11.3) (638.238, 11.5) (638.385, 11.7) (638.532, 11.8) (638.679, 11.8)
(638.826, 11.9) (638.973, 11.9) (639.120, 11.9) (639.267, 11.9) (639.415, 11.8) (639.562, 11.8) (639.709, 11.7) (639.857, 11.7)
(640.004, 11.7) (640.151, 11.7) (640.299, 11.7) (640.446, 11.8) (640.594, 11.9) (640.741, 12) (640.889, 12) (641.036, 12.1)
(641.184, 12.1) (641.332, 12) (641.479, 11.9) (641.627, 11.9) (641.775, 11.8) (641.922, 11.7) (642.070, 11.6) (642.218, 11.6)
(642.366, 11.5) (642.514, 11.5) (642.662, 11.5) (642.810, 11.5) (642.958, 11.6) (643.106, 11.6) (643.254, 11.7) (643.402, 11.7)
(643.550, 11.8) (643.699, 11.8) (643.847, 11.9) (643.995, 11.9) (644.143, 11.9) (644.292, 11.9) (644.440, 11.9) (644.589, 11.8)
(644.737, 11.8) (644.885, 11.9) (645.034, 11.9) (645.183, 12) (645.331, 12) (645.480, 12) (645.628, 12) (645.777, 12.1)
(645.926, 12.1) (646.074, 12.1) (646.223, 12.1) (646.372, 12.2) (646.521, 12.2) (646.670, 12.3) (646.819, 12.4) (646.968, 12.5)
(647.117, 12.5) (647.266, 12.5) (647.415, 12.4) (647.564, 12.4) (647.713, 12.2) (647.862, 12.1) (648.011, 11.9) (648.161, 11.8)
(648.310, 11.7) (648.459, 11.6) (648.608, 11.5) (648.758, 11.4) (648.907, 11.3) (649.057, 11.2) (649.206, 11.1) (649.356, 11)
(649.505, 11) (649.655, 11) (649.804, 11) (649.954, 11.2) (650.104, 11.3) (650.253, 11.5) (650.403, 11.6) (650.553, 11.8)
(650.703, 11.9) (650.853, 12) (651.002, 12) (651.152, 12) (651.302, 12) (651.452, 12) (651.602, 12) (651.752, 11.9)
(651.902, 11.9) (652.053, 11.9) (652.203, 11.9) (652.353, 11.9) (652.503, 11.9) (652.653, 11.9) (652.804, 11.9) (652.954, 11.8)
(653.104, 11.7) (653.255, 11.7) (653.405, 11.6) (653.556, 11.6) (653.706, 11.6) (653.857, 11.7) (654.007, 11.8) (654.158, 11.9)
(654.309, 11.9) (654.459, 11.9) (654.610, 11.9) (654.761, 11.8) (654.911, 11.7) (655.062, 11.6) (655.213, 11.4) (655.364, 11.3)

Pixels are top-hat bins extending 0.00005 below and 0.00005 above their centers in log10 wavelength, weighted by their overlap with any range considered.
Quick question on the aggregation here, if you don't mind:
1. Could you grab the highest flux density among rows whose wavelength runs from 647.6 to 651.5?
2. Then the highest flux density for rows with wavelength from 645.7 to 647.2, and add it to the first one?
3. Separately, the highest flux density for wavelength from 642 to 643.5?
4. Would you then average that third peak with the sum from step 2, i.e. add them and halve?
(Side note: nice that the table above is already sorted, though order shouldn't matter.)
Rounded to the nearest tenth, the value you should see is 18.2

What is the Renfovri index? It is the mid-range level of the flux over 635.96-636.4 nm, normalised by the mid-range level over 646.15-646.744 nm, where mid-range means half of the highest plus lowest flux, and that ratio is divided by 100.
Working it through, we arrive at 0.0093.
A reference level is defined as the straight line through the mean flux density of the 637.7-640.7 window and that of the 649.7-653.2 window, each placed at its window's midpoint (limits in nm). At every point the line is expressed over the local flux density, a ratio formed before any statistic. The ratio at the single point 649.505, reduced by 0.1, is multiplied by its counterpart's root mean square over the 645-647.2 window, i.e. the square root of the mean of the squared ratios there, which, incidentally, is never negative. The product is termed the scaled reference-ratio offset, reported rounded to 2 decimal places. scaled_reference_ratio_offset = 0.94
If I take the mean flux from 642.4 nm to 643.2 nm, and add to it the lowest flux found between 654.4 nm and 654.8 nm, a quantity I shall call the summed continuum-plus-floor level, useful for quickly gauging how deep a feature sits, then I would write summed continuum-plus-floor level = 23.3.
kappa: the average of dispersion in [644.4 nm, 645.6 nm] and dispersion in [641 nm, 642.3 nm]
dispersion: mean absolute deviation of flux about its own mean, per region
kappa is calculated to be 0.11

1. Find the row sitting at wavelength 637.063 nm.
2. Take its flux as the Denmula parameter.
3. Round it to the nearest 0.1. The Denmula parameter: 11.6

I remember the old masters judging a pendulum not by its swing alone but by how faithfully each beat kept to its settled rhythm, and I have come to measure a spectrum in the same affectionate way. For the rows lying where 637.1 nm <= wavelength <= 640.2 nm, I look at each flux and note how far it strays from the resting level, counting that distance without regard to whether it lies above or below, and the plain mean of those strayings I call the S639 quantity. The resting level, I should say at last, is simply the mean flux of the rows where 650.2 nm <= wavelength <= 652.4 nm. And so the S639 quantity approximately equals 0.31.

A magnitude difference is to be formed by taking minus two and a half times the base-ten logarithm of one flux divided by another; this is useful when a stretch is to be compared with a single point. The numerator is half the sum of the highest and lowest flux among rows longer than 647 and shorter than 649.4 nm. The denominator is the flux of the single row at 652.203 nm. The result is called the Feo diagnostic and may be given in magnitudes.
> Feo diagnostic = 0.014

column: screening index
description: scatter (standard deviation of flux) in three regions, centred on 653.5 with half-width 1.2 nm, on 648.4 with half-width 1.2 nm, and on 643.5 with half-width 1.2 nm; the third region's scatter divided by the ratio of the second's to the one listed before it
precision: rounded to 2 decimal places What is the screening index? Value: 0.04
